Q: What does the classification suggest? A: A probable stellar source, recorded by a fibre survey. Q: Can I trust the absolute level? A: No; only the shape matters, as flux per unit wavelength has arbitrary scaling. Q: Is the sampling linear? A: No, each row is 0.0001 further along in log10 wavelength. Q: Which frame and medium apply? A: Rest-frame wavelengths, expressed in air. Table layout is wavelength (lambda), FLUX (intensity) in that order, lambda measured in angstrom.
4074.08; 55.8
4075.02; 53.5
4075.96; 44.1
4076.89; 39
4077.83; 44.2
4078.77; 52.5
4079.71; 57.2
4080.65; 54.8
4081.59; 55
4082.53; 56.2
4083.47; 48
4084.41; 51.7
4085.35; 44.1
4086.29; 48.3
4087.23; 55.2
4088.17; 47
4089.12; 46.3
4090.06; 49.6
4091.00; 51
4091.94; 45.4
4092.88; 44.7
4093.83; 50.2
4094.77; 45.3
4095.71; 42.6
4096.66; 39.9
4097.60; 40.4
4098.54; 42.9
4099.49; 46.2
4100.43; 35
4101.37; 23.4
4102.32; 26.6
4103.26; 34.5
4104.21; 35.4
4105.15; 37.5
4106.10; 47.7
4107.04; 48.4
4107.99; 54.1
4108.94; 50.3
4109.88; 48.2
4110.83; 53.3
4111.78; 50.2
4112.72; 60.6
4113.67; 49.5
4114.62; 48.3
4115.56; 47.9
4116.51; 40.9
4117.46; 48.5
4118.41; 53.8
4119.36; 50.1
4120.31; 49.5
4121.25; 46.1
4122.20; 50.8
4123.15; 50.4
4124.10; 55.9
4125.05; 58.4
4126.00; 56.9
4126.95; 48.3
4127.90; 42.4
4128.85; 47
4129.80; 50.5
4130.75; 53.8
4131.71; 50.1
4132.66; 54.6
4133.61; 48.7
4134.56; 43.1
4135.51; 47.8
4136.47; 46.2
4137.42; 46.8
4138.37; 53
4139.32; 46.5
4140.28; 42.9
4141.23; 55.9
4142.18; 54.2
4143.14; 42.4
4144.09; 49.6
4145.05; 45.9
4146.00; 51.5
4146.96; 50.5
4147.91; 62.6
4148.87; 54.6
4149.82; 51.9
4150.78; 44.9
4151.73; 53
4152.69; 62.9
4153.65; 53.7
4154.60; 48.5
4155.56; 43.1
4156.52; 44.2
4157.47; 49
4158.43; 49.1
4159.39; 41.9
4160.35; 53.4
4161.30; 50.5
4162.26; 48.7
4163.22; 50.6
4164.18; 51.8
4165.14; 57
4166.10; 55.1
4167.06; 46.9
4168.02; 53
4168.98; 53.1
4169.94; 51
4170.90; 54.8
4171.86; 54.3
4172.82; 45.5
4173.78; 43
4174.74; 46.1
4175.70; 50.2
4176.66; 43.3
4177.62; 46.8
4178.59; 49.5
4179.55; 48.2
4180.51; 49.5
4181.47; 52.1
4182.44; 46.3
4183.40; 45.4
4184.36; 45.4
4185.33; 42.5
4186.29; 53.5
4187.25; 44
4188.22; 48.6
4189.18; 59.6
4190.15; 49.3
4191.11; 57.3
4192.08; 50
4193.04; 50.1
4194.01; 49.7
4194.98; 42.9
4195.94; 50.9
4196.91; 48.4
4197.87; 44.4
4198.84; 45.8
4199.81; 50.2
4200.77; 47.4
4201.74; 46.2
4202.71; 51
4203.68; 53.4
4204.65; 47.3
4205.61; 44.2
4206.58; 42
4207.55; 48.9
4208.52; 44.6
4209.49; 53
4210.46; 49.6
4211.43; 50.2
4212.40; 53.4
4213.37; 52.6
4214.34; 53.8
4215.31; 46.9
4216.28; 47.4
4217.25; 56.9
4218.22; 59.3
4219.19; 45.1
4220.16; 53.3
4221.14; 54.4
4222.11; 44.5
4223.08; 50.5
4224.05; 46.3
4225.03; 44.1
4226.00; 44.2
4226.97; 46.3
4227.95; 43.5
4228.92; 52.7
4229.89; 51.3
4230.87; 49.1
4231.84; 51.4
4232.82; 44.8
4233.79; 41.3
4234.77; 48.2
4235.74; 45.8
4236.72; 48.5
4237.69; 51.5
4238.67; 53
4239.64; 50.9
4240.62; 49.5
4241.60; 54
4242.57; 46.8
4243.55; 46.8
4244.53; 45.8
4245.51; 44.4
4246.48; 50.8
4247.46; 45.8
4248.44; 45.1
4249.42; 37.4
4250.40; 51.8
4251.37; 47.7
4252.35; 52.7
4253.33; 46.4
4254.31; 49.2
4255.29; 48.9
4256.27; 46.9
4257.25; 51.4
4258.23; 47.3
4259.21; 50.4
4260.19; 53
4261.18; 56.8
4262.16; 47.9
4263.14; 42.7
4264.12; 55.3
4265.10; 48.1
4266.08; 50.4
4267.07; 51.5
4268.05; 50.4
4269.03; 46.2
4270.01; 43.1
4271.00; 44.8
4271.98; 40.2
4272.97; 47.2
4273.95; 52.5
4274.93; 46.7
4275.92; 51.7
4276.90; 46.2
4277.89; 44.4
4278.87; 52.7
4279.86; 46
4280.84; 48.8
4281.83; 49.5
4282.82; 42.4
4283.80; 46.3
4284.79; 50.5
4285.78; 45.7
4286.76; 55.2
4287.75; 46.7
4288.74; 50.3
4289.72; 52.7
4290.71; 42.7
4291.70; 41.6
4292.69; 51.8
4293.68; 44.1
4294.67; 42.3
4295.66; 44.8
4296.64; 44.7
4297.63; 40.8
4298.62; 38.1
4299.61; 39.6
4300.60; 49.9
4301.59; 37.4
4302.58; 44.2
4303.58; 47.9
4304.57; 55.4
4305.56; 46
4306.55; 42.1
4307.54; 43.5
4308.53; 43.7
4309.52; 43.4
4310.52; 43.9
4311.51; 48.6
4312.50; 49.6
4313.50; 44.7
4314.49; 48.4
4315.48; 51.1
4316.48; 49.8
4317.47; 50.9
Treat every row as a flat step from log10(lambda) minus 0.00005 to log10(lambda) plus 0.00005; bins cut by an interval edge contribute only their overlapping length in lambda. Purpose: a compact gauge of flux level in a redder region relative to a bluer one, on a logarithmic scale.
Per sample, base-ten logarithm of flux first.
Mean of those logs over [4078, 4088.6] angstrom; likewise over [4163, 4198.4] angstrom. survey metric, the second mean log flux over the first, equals 0.99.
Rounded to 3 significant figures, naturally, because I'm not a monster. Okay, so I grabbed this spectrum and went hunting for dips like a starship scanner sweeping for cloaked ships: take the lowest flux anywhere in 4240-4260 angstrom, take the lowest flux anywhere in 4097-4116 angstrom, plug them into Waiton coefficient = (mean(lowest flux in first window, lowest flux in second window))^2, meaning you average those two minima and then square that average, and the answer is 924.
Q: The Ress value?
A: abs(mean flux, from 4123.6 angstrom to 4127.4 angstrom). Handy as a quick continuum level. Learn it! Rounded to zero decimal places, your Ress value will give 55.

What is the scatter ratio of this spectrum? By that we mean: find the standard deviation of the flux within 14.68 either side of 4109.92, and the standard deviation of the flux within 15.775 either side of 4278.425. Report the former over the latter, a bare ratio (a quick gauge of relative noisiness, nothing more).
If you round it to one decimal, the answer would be 2.1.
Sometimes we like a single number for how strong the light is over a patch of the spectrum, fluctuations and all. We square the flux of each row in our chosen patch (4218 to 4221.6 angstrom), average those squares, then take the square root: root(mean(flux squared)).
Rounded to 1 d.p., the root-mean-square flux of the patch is 53.3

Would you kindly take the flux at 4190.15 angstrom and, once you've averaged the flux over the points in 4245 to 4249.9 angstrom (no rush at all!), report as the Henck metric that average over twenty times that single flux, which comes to 0.045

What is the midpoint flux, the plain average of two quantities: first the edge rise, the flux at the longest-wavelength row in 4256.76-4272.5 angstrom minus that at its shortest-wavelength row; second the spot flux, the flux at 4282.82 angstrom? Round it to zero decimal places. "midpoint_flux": 16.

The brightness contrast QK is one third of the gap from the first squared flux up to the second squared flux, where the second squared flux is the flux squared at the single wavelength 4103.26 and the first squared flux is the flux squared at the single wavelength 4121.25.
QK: -312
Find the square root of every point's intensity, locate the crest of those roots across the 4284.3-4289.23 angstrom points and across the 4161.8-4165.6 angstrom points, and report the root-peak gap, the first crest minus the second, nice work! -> -0.1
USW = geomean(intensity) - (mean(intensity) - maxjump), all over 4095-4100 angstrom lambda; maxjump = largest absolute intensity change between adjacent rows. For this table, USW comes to 3.2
